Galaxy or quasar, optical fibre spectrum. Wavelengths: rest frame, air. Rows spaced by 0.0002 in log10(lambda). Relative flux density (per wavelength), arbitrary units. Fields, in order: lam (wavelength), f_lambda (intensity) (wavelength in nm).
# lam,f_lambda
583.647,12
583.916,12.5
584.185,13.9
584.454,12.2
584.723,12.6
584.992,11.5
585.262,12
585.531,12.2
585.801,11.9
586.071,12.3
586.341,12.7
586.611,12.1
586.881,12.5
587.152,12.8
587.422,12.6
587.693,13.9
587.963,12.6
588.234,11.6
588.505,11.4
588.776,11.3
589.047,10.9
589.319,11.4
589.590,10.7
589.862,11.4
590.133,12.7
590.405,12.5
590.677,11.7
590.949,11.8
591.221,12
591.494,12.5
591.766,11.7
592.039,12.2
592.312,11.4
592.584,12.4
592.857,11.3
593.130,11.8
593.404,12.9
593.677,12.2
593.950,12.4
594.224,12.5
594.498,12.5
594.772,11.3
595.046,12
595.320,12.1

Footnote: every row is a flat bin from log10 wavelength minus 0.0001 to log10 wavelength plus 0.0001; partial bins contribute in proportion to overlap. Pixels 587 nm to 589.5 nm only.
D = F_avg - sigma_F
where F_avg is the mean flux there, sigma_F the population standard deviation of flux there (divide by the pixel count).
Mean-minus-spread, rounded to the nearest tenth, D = 11.1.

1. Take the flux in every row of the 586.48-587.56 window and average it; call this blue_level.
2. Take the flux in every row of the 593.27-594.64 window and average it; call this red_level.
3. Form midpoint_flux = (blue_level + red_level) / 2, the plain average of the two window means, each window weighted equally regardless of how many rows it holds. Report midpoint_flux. 12.5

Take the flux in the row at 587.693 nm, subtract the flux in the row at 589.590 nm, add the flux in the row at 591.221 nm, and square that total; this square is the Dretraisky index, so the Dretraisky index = 231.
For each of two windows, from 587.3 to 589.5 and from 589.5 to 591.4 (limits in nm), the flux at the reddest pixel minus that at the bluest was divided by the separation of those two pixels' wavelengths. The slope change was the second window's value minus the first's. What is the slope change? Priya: 1.4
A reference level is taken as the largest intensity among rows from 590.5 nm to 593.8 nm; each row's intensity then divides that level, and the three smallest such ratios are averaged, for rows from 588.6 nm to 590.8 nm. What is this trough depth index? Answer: 1.05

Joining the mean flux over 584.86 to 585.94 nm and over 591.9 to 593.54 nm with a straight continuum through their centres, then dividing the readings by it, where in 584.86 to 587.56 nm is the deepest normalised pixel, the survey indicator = 584.992 nm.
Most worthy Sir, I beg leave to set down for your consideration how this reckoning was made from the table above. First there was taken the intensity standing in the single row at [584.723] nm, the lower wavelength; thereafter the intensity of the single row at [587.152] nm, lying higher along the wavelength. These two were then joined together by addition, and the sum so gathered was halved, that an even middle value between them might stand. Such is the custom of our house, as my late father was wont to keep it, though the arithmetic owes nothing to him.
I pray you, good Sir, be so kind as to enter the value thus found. 12.7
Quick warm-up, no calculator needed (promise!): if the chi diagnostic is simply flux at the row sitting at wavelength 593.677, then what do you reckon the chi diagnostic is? 12.2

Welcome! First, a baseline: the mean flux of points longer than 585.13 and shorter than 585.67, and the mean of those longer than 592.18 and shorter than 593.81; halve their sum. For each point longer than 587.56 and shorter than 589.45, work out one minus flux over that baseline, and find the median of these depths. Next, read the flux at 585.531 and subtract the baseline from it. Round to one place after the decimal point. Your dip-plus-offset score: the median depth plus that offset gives 0.2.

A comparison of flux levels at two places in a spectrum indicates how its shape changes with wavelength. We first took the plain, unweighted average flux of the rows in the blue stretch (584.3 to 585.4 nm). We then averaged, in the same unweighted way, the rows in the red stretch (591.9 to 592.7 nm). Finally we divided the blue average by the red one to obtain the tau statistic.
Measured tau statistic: 1.01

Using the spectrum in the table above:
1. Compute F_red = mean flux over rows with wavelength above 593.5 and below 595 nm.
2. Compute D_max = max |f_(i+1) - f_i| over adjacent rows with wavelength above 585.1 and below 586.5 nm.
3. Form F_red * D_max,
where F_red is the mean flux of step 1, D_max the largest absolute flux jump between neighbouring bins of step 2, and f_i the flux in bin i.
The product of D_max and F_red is 4.9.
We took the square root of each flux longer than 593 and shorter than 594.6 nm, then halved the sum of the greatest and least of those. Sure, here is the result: 3.51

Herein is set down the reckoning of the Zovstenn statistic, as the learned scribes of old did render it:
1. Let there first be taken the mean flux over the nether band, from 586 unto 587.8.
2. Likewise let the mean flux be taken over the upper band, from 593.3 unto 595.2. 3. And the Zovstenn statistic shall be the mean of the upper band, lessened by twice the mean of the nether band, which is -13.14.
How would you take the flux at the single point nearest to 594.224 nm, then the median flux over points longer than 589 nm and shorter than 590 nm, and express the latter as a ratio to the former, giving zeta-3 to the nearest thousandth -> 0.892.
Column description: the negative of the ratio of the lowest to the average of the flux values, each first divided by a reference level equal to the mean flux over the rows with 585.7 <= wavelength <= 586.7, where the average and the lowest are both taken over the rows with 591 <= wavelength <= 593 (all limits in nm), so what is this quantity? -0.95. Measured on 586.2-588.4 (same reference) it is -0.92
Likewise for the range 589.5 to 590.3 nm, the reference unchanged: -0.92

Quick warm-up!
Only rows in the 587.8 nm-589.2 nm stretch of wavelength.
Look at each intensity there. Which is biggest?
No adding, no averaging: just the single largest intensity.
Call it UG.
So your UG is 12.6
